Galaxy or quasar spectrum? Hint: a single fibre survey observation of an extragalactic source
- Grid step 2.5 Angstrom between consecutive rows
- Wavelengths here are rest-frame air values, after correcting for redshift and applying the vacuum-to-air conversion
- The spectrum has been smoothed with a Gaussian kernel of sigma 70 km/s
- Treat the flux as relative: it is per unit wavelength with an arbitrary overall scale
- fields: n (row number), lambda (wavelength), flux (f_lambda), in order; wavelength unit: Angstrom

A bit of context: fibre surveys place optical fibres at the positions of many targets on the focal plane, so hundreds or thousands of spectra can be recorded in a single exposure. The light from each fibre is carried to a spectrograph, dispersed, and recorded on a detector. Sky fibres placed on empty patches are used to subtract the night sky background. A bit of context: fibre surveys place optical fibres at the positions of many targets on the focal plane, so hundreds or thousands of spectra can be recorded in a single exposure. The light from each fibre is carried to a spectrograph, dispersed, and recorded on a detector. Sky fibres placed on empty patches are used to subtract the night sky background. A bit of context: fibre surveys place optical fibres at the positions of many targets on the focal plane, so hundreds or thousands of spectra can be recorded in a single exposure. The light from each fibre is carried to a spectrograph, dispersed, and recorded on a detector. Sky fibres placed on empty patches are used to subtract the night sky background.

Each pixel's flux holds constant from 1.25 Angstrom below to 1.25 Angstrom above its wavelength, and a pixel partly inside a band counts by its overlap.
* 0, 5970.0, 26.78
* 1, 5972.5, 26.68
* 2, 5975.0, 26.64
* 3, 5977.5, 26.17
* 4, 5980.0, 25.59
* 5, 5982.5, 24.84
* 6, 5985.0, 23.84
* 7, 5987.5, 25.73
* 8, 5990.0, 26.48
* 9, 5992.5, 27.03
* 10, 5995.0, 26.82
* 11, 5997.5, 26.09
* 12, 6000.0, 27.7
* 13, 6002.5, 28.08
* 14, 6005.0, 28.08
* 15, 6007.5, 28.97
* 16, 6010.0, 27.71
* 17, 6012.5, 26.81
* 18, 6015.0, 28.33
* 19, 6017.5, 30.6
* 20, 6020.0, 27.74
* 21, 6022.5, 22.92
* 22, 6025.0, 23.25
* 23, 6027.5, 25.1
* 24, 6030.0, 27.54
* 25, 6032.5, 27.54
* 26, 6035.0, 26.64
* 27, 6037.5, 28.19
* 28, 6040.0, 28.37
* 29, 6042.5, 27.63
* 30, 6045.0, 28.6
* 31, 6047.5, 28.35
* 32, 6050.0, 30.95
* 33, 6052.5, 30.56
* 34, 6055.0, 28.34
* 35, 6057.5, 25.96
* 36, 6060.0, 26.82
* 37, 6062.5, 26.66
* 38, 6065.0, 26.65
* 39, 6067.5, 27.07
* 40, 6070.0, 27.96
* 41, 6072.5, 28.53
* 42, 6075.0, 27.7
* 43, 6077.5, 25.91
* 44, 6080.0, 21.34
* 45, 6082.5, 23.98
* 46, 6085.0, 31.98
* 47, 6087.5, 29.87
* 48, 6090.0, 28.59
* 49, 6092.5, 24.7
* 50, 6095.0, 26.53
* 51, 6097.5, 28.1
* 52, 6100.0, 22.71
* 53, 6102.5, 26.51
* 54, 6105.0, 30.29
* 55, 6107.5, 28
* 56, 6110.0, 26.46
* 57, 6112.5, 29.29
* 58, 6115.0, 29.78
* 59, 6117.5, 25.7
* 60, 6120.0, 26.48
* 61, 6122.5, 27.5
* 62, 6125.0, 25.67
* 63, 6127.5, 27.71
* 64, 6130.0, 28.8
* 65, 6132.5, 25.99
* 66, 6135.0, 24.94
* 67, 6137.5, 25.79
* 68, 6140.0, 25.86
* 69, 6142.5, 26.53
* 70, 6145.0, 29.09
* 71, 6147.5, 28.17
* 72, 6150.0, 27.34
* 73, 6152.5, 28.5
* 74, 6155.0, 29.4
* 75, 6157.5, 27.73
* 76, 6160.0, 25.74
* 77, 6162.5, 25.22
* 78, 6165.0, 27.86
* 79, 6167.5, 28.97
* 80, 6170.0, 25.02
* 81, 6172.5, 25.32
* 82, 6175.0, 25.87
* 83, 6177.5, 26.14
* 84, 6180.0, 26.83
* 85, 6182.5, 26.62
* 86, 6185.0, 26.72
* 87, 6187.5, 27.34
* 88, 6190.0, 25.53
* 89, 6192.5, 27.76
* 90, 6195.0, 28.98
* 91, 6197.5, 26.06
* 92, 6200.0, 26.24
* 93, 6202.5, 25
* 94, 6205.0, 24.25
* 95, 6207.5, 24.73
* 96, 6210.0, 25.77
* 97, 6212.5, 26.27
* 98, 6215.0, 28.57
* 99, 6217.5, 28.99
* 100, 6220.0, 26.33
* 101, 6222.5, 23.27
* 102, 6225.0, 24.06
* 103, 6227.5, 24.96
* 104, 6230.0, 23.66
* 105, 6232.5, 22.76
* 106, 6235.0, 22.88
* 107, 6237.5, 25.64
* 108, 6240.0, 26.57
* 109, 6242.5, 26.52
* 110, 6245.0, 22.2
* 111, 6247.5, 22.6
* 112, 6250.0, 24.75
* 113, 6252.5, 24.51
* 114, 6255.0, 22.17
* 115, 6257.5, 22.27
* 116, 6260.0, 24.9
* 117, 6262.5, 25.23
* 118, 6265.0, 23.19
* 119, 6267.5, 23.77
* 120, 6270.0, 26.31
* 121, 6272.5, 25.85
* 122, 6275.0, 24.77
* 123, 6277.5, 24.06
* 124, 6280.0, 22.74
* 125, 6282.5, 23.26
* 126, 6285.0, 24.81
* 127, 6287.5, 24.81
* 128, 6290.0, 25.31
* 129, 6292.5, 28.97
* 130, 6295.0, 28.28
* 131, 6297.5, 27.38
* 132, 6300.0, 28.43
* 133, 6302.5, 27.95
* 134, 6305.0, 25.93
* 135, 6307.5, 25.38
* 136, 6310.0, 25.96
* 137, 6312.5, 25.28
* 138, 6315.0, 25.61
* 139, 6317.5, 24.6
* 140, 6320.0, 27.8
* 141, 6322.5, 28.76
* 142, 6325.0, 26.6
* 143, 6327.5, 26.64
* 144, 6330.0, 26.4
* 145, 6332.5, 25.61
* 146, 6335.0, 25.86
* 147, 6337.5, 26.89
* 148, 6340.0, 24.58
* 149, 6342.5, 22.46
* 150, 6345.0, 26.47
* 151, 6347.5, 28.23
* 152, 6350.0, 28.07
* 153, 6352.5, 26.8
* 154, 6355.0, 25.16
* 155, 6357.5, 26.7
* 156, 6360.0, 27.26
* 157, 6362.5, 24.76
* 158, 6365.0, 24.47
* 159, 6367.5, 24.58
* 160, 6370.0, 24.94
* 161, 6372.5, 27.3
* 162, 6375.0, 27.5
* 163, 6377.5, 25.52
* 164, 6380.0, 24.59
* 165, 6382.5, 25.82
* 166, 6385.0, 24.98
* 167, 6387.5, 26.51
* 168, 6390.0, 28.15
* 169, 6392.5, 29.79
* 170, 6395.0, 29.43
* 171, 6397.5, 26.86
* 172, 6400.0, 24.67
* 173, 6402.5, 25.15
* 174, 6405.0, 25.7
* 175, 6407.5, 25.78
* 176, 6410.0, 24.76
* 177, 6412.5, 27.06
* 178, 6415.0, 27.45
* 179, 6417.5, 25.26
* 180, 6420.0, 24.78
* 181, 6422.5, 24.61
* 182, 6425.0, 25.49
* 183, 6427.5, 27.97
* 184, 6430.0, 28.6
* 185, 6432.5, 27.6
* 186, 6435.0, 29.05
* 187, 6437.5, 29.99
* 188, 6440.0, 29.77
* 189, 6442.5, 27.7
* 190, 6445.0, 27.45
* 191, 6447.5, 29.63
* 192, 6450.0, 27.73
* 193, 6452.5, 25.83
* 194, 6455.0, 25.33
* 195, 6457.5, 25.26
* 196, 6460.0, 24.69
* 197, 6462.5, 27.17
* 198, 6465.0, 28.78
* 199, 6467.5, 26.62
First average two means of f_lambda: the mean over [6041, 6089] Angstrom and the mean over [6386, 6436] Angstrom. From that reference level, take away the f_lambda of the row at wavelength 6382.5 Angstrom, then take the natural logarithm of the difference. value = 0.3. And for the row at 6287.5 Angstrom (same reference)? 0.9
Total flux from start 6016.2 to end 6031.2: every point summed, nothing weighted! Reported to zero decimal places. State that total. 157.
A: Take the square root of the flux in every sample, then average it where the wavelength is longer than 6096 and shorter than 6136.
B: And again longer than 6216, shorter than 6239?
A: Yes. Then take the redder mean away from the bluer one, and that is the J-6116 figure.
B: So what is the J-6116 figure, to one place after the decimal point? 0.2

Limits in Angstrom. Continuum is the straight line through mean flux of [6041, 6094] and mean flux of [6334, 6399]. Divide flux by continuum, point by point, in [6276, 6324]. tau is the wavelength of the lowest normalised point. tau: 6280.0 Angstrom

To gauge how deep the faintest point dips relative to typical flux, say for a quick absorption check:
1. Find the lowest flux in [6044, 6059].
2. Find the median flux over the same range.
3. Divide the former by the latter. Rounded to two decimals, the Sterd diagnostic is 0.91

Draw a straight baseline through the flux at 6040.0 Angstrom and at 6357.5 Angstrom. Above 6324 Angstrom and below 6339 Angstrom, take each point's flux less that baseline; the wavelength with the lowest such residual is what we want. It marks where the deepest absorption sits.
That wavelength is 6332.5 Angstrom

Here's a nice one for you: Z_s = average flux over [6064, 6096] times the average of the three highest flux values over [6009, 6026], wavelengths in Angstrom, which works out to 780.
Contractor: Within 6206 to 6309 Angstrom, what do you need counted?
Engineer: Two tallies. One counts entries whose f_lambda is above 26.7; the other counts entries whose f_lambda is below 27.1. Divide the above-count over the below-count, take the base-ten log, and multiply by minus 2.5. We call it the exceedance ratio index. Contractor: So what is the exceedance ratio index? 1.7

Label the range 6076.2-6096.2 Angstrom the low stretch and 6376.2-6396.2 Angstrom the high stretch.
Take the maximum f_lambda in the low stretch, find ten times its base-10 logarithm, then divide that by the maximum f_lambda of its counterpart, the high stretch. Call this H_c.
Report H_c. 0.505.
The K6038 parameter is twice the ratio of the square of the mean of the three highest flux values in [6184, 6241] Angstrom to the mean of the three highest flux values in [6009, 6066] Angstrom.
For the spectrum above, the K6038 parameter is 54.2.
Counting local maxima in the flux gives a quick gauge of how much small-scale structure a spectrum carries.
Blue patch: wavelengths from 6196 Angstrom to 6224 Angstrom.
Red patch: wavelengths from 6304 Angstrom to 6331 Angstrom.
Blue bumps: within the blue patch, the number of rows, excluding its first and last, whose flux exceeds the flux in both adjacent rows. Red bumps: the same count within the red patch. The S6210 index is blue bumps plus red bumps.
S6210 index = 6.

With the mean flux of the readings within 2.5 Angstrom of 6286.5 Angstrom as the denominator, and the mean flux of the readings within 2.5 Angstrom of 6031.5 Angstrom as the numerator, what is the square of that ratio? 1.23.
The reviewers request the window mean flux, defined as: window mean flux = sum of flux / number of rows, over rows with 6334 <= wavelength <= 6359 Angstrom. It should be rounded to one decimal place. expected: 26.1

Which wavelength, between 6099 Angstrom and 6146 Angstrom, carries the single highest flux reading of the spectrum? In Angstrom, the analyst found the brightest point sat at 6105.0 Angstrom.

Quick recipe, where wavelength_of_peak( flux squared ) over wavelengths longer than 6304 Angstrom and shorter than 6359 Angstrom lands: 6322.5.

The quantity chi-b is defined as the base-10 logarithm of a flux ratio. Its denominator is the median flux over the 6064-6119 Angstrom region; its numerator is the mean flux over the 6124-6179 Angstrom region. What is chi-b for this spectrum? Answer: -0.008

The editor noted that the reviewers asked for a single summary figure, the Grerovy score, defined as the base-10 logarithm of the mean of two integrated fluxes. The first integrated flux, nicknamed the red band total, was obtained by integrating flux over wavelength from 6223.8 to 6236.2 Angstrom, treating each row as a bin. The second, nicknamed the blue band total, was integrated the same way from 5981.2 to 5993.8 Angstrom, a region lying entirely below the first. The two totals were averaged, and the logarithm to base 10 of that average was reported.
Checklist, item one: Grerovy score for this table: 2.488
